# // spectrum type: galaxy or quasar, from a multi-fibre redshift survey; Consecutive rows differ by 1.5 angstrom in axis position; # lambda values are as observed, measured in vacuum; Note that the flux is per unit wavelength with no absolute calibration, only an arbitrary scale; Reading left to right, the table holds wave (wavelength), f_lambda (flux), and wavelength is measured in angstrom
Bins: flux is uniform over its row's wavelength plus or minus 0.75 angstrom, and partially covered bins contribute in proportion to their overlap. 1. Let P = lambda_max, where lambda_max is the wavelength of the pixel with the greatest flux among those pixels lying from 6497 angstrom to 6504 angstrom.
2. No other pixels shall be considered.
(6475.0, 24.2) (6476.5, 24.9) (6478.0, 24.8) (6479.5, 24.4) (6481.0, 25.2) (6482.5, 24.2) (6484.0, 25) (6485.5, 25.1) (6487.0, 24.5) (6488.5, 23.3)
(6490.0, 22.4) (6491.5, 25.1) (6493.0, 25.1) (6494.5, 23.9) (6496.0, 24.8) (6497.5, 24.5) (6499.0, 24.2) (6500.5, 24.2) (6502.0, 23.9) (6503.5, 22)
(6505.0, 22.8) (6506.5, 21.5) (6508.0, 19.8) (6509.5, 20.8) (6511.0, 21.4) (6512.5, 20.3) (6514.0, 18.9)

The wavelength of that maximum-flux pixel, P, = 6497.5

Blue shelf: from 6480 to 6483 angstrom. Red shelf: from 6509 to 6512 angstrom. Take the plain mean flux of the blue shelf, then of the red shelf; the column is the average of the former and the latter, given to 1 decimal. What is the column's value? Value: 22.9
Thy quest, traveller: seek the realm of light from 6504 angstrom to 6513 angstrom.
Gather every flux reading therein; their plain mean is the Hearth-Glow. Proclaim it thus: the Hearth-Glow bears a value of 21.1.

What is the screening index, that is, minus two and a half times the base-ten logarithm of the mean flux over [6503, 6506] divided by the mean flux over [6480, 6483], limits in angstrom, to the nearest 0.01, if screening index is 0.11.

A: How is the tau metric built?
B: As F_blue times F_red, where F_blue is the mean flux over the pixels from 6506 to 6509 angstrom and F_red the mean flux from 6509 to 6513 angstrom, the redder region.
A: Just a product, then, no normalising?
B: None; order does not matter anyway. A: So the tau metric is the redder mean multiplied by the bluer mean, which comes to 430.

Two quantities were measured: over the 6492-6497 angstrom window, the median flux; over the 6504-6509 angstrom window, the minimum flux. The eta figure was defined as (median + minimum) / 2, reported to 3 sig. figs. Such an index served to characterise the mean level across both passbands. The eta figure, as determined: 22.3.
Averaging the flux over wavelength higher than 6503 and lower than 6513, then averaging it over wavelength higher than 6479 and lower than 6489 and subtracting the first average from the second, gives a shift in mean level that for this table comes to 3.3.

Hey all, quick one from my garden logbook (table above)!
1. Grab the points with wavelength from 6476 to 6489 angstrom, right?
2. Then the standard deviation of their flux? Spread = 0.6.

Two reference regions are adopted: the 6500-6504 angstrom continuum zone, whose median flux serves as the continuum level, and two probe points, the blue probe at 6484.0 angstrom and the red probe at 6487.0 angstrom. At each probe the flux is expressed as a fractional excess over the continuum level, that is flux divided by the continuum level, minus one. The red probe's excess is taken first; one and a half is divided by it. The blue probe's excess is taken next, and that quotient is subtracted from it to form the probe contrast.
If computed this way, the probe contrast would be -60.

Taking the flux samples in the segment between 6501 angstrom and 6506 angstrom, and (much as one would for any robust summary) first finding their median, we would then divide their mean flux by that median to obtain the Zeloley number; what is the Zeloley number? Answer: 1.00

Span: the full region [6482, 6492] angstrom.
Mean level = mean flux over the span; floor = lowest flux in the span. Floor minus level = -1.8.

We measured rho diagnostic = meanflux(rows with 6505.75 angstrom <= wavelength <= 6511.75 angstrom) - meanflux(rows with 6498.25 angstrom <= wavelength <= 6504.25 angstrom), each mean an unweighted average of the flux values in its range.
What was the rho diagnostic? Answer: -2.7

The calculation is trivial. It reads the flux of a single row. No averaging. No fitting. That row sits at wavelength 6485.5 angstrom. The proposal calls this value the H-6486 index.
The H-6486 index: 25.1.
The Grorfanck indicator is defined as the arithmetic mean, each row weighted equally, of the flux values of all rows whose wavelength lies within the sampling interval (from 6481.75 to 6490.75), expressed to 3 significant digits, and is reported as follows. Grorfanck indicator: 24.1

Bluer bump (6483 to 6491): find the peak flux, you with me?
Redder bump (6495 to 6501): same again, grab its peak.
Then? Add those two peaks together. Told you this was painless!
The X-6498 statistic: 49.9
